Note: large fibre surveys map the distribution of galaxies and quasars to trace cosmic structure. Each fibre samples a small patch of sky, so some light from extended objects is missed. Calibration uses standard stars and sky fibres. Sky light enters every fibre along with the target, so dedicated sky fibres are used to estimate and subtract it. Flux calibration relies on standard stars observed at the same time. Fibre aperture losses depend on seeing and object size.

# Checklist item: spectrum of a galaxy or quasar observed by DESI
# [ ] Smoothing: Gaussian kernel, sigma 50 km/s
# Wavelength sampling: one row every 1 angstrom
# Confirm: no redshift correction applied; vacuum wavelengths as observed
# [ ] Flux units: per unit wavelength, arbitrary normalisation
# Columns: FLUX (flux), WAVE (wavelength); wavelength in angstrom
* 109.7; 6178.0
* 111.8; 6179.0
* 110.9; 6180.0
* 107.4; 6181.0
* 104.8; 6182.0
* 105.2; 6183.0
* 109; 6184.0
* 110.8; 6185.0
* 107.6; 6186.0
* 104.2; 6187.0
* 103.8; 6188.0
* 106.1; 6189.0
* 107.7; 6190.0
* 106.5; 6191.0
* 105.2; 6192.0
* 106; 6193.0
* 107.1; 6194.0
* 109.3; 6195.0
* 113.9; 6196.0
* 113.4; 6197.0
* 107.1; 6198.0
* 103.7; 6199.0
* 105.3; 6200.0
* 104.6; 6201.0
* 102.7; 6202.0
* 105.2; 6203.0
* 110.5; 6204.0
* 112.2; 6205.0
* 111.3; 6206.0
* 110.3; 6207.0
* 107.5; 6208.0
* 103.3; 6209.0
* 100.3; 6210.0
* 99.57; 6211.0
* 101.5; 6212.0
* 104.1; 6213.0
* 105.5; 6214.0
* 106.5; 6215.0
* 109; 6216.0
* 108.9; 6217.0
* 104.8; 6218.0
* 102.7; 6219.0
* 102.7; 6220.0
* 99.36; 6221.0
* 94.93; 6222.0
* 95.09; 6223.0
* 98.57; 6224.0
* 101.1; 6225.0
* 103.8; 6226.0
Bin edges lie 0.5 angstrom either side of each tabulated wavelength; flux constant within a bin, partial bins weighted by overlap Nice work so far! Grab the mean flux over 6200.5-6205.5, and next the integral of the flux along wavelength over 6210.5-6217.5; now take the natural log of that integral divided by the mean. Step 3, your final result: 1.9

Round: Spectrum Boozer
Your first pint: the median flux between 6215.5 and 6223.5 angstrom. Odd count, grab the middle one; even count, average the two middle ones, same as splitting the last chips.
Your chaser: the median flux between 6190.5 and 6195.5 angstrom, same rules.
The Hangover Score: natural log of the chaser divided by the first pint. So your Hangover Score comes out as 0.036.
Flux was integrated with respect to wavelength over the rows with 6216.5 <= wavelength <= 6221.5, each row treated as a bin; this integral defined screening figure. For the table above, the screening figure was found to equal 518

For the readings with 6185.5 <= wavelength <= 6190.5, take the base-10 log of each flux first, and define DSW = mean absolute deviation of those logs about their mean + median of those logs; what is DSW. 2.03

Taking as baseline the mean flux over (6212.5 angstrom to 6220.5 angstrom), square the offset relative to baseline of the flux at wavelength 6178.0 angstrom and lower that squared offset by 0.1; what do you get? 17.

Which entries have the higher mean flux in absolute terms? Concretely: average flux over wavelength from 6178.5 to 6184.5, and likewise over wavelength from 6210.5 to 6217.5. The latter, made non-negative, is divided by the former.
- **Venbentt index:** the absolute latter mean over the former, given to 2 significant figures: 0.97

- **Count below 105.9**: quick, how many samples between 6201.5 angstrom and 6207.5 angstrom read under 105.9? 2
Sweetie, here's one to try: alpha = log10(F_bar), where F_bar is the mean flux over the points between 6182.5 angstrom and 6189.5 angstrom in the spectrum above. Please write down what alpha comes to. 2.03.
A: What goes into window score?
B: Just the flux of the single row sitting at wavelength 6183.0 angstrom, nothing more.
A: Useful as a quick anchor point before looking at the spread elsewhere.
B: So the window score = 105.2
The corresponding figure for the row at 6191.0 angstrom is 106.5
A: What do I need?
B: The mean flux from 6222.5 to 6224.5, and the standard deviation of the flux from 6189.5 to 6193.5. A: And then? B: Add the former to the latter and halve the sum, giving 48.9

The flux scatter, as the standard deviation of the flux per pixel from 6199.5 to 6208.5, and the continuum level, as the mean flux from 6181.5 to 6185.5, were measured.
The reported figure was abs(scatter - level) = 104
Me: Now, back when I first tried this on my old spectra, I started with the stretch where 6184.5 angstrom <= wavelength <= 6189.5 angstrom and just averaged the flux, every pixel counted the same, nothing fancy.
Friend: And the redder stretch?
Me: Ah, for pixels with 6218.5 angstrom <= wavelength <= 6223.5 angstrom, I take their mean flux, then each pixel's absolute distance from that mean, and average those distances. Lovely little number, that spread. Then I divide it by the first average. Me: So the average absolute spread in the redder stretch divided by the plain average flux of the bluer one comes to 0.030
